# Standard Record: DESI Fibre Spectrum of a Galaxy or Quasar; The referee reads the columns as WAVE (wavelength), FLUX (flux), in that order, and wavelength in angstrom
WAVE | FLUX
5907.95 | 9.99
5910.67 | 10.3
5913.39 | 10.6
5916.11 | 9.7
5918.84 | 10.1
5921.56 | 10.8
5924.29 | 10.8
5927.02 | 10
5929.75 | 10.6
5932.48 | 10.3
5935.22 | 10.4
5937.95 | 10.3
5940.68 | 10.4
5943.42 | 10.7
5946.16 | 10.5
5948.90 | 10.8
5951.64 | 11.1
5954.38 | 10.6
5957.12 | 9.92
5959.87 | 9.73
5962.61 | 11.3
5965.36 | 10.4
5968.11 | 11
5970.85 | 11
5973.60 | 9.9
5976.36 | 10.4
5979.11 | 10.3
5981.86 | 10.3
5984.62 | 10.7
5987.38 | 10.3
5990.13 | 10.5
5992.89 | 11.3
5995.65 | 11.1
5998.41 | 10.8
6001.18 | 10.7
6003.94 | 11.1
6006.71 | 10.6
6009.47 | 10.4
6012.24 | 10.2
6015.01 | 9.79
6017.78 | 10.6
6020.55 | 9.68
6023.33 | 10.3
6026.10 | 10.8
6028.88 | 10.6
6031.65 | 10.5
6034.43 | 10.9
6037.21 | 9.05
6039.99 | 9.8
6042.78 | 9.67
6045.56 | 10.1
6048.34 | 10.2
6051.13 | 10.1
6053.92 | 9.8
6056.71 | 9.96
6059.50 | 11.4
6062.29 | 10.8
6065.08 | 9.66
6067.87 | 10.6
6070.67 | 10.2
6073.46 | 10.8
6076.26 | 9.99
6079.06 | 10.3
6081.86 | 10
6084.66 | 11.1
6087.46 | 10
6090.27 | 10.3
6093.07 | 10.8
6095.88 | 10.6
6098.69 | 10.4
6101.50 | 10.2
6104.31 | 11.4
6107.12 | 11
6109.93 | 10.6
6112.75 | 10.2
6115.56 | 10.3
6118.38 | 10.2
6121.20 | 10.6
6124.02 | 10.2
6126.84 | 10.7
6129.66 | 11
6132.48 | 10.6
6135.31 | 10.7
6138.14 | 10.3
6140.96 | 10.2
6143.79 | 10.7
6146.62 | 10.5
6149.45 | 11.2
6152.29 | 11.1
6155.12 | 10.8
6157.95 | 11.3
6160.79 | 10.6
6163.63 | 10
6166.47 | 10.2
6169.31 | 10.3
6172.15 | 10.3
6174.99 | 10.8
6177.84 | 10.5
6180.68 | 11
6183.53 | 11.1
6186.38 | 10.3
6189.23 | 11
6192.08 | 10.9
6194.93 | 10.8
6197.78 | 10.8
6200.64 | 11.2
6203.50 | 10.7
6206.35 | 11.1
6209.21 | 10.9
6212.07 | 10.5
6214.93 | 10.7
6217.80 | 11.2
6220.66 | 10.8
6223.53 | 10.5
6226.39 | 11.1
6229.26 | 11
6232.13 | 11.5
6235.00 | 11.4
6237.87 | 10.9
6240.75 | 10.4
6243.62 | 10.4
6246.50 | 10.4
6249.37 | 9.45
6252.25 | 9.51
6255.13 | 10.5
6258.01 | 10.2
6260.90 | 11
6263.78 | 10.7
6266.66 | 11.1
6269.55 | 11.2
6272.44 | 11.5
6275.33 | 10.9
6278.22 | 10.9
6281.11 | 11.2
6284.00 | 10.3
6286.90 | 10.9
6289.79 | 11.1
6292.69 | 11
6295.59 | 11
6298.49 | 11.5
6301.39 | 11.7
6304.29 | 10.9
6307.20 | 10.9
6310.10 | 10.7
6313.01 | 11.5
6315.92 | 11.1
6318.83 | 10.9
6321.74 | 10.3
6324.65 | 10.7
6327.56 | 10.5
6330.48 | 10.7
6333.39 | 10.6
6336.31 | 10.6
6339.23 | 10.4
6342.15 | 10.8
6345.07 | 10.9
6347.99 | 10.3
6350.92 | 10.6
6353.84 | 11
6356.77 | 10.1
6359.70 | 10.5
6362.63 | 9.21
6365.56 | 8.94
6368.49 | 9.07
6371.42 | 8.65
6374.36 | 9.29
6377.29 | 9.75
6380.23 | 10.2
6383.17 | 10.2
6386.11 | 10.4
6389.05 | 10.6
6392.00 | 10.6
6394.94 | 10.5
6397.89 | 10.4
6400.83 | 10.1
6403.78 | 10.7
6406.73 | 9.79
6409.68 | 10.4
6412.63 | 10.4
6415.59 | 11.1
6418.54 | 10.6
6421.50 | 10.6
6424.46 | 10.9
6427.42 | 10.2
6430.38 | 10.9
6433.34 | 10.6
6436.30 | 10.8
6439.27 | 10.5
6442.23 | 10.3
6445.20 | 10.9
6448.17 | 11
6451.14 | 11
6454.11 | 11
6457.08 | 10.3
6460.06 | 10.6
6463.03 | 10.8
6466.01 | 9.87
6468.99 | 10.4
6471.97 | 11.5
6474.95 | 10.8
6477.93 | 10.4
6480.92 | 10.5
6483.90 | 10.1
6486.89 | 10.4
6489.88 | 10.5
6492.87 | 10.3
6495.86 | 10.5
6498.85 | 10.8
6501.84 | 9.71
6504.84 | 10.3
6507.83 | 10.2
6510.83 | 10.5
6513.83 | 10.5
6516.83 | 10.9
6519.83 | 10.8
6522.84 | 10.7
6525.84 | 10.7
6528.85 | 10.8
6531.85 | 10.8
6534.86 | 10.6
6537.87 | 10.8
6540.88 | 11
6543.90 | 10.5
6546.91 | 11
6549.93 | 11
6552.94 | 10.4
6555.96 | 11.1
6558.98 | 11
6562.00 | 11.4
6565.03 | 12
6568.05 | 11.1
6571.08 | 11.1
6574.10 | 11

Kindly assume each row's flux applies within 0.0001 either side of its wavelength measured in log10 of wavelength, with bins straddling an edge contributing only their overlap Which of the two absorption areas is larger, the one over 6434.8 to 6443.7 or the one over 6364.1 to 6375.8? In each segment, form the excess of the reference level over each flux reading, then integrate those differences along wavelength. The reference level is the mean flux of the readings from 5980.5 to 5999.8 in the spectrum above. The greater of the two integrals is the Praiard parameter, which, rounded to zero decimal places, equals 20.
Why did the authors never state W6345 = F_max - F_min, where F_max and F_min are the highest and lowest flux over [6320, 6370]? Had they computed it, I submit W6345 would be 2.1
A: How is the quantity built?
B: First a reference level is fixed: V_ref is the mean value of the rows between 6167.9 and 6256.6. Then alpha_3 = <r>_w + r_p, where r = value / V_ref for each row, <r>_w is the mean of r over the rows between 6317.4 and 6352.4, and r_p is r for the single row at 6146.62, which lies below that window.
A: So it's 1.971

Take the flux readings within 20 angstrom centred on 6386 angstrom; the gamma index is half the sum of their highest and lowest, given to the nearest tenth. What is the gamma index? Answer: 10.2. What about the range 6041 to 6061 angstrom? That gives 10.5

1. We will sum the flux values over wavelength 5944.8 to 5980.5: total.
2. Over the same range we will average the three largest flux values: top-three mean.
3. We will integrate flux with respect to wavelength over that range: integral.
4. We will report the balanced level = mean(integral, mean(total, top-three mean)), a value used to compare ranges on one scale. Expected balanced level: 225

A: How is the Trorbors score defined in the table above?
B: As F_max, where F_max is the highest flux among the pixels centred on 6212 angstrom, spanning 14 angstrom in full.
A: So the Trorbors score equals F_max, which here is 11.2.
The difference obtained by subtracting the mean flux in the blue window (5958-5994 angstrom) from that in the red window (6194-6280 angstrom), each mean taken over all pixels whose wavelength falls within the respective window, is 0.2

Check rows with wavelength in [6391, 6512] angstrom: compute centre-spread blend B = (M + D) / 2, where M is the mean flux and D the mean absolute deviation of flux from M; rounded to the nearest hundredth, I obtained 5.40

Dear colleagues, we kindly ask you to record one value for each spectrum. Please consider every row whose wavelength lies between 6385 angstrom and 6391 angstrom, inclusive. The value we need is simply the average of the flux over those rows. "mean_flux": 10.5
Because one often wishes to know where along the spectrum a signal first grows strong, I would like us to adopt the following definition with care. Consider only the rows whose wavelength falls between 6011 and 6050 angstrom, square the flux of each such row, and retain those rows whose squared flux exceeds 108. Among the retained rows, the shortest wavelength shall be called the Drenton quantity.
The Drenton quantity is 6017.78 angstrom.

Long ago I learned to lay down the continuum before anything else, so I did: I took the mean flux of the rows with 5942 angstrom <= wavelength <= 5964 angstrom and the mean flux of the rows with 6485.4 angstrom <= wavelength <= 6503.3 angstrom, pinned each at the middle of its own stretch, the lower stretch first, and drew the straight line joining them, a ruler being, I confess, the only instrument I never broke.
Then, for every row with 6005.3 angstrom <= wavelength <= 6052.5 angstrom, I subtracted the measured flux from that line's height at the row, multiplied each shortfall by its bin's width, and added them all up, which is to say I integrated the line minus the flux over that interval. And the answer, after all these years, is 17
